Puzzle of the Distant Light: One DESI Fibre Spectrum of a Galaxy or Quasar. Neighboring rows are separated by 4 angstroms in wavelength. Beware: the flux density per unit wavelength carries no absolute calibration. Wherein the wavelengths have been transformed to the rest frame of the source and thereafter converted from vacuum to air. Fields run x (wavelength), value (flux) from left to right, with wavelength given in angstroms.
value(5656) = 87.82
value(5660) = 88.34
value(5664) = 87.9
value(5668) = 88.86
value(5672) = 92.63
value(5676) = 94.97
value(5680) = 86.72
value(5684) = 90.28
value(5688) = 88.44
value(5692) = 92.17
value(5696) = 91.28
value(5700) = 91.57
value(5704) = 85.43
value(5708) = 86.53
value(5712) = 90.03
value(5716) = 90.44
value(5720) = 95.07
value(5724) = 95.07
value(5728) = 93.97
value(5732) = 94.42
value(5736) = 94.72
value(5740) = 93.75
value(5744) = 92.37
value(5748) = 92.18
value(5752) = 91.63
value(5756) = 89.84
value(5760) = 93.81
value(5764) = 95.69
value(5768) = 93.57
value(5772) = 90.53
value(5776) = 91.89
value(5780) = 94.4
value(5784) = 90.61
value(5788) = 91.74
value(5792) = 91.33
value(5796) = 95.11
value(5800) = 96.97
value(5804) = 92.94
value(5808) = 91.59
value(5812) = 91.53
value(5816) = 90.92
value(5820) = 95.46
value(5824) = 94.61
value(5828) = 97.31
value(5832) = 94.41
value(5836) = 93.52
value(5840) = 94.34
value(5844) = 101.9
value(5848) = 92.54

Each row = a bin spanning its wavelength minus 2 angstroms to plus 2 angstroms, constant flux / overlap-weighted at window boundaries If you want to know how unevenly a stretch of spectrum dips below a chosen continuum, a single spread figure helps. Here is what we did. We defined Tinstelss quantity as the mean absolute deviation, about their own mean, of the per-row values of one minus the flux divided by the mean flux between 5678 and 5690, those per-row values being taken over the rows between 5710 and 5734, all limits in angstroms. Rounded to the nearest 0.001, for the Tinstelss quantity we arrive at 0.022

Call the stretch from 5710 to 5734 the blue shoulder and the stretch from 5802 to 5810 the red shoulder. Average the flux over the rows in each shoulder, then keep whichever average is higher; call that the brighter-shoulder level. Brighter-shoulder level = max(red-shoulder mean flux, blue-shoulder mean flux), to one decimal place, 93.2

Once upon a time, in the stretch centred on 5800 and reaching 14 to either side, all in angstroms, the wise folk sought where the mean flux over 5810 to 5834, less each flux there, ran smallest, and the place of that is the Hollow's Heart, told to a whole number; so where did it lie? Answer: 5800 angstroms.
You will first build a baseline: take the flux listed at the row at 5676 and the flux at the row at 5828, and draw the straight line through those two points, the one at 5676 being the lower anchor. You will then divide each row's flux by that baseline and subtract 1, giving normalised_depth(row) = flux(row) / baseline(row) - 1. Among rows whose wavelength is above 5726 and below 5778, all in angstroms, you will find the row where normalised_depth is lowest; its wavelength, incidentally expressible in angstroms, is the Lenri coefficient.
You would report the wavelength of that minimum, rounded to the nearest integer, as 5756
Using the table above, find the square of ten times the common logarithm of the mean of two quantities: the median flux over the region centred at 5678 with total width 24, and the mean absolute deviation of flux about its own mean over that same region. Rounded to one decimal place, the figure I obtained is 276.3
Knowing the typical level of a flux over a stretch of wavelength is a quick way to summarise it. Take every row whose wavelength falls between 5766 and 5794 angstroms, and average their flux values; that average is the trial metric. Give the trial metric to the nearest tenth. 92.0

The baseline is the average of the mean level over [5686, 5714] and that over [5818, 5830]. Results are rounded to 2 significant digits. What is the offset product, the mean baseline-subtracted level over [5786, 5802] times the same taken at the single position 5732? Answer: 2.2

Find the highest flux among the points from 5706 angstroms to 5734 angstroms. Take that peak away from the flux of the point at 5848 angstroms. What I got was -2.5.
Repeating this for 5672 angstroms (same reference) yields -2.4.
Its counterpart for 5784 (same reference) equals -4.5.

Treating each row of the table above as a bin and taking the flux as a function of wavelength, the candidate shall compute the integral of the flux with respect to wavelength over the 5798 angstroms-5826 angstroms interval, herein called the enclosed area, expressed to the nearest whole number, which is 2616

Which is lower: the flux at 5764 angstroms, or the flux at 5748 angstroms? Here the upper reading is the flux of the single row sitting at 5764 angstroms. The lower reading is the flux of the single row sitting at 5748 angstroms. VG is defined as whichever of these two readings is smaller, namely 92.2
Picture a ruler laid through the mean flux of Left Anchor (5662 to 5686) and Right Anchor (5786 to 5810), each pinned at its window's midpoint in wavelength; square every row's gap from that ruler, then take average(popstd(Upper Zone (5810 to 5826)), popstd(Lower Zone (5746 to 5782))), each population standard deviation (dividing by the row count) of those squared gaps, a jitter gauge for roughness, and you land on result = 3.0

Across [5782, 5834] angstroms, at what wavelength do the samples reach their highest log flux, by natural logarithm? 5828 angstroms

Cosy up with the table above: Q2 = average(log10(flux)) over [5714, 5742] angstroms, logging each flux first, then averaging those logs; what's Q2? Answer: 1.97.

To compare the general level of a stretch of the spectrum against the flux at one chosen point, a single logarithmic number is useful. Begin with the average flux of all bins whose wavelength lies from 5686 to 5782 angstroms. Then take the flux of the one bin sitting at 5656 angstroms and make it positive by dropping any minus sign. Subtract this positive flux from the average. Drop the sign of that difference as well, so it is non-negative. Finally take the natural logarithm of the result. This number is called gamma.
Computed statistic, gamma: 1.4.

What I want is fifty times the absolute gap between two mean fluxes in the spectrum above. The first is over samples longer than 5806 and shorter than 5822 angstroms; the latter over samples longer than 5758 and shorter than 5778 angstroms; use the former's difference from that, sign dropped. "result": 36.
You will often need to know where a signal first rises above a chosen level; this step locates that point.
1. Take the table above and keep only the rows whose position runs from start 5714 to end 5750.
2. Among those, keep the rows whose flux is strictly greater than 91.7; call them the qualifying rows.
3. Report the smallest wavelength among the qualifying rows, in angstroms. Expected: 5720 angstroms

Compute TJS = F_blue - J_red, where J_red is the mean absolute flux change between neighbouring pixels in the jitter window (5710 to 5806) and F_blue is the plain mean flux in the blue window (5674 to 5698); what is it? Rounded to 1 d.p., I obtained 88.8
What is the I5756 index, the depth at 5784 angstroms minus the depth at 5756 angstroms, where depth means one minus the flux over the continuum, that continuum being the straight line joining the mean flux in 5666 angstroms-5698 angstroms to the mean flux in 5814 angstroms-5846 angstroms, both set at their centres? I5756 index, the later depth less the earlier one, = 0.00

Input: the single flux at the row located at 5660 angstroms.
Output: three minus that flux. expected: -85.3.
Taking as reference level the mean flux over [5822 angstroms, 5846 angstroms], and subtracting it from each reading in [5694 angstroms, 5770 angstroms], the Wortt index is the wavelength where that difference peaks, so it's 5764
